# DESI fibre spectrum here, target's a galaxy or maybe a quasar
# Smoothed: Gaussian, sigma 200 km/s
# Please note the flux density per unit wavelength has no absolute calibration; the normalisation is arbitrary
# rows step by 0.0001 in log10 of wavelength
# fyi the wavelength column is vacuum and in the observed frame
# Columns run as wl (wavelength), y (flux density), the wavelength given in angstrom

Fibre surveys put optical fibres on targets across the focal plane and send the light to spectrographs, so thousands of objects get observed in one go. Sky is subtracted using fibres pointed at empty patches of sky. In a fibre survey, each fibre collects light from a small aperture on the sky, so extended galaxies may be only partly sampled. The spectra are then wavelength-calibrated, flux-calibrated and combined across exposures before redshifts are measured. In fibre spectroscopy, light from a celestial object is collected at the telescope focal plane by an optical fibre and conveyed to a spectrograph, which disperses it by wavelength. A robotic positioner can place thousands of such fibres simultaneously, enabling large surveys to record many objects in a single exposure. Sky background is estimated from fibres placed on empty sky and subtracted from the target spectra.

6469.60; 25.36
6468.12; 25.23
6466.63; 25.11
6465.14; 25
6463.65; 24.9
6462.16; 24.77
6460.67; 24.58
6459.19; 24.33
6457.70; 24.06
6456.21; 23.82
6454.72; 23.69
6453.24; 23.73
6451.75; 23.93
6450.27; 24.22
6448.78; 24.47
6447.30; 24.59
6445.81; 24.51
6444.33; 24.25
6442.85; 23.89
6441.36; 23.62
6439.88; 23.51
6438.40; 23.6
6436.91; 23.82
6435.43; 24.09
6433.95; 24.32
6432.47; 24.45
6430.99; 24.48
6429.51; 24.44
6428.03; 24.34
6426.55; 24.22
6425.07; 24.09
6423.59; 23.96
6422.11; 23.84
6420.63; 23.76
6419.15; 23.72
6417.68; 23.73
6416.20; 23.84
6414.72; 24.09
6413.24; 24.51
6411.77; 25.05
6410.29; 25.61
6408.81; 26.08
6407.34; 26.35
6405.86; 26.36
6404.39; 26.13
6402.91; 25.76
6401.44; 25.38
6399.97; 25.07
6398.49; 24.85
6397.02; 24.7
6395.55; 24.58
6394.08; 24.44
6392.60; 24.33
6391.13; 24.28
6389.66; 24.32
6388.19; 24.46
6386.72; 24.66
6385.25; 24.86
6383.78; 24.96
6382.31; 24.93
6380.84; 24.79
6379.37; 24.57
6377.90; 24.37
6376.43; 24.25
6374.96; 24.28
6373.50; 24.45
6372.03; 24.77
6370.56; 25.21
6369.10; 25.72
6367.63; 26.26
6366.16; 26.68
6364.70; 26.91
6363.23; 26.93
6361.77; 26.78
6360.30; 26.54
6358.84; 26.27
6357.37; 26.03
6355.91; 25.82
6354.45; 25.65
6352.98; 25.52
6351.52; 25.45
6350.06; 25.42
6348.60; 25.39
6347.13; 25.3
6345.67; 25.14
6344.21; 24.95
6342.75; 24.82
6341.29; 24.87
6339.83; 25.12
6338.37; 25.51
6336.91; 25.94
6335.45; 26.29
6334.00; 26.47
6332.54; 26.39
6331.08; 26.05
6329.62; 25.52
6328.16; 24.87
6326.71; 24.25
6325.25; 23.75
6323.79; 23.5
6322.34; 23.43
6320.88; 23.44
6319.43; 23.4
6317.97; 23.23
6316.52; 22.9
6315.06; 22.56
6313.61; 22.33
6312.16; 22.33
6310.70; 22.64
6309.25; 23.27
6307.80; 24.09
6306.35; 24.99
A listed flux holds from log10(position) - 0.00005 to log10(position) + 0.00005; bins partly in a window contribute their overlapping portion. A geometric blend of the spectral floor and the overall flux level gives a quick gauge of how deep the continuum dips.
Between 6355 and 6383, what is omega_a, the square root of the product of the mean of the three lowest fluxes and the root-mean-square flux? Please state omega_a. 24.9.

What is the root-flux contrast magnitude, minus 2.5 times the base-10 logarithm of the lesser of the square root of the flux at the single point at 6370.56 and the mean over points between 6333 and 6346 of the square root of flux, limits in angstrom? -1.75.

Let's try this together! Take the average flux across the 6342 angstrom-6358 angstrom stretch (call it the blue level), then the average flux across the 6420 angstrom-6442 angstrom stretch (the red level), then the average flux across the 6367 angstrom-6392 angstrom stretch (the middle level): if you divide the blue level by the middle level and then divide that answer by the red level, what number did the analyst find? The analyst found 0.0427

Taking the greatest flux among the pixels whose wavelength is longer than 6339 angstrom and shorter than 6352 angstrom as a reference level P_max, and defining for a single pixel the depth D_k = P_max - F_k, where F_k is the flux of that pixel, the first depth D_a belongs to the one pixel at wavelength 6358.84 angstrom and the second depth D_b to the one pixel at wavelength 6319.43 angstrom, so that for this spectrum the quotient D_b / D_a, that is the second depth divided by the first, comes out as -2.5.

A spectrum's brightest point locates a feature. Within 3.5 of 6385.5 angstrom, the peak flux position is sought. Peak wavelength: 6383.78 angstrom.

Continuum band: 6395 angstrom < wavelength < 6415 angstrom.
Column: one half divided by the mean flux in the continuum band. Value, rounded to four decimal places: 0.0197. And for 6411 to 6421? 0.0207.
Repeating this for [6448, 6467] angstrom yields 0.0205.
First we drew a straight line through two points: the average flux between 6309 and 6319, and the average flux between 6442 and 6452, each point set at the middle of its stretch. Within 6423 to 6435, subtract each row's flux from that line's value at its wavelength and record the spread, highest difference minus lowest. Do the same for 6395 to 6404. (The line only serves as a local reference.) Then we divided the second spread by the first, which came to 2.5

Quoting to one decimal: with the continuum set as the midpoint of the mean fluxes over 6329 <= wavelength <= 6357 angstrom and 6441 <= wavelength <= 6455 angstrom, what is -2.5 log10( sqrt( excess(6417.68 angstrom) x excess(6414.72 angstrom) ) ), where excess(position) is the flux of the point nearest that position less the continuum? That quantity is 0.1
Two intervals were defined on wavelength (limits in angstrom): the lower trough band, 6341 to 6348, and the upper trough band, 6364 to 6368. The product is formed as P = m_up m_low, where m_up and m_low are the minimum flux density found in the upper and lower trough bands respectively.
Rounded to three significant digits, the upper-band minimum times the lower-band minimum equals 652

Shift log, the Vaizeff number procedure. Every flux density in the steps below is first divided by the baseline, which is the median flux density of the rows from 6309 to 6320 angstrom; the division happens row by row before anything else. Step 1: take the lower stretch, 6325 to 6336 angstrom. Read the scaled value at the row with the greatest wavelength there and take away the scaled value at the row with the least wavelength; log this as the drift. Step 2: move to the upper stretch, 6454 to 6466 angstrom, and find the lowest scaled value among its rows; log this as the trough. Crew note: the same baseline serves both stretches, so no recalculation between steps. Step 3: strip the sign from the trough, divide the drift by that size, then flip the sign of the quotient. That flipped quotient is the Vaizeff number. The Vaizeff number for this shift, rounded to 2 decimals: -0.11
